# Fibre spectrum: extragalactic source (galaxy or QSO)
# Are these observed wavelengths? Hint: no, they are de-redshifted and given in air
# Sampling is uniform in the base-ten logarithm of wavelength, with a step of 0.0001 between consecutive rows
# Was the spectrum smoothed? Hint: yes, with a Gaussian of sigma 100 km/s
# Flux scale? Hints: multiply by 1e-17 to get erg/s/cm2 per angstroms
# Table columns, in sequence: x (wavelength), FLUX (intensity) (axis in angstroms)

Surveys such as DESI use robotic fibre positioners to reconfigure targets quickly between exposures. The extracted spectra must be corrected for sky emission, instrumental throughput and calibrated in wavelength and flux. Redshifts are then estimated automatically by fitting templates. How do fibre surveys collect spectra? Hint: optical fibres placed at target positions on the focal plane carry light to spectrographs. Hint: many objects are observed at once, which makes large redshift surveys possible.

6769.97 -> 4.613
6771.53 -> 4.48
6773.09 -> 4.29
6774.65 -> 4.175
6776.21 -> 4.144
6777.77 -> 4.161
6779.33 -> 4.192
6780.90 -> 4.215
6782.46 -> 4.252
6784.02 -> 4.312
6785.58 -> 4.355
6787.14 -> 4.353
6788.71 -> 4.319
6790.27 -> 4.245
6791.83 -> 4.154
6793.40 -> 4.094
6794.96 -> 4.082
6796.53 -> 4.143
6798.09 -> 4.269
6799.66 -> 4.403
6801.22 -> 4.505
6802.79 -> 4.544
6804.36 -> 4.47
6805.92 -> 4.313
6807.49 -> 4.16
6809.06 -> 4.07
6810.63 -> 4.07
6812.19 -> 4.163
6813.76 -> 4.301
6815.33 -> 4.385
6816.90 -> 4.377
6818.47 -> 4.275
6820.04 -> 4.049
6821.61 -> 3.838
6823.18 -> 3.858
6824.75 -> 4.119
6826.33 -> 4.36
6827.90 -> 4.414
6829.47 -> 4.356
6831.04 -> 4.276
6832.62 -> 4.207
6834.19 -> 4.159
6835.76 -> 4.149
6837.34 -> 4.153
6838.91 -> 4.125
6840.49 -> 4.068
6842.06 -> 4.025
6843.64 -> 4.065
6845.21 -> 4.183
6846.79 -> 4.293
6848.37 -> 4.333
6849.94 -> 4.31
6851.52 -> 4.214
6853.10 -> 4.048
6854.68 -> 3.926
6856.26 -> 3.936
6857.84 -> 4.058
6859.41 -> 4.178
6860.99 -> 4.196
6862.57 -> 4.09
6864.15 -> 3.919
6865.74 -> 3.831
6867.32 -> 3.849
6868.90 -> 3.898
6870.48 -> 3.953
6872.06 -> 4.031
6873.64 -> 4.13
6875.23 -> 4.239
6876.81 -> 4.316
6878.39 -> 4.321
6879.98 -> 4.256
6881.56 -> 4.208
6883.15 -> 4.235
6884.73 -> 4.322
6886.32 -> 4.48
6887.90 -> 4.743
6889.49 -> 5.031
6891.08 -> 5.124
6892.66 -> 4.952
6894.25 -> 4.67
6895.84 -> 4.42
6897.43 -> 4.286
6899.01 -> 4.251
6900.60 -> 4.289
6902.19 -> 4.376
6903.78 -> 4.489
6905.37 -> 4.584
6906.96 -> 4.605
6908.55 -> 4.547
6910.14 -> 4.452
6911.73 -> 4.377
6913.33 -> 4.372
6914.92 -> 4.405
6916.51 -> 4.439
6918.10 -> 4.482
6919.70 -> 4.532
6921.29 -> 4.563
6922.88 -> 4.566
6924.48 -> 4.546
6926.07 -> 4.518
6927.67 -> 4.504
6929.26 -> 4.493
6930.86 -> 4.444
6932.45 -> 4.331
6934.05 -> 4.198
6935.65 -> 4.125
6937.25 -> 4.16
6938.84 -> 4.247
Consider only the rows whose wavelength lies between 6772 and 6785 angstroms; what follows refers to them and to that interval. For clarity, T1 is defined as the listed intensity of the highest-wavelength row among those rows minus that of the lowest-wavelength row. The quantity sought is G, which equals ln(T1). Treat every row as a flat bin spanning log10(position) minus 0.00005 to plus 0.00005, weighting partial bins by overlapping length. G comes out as -3.8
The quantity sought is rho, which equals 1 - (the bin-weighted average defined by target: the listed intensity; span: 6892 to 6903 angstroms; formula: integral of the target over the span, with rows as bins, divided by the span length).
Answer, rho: -3.46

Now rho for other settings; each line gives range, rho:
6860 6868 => -2.98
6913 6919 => -3.43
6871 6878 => -3.18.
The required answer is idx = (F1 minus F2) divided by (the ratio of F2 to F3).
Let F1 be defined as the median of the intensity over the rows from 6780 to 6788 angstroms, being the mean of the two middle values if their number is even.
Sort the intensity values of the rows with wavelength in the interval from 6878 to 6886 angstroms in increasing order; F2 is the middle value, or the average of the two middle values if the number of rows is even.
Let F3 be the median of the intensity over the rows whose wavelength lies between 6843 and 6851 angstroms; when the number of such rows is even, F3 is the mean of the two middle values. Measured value 0.1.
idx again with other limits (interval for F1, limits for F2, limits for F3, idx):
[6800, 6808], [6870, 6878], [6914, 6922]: 0.4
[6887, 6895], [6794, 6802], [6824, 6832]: 0.7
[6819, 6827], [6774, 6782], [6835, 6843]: -0.1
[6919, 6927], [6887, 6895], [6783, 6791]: -0.4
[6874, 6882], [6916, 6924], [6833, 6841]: -0.3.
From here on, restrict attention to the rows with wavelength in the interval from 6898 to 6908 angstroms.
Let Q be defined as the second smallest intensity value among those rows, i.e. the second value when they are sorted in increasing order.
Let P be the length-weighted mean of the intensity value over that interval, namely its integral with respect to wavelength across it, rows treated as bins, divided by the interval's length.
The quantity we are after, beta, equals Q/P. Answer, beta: 0.967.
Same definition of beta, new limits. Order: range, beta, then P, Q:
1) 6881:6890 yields 0.943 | 4.49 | 4.235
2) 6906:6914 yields 0.979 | 4.47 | 4.377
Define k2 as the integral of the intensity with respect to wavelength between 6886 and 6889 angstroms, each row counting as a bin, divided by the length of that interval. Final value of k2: 4.68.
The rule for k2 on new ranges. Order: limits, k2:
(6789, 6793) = 4.21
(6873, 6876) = 4.18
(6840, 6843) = 4.05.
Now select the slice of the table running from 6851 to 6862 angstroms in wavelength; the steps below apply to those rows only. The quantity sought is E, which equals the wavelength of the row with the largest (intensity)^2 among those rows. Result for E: 6851.52 angstroms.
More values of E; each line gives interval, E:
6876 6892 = 6891.08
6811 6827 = 6815.33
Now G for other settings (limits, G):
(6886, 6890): -0.6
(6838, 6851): -1.7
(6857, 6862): -2.0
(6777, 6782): -2.9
